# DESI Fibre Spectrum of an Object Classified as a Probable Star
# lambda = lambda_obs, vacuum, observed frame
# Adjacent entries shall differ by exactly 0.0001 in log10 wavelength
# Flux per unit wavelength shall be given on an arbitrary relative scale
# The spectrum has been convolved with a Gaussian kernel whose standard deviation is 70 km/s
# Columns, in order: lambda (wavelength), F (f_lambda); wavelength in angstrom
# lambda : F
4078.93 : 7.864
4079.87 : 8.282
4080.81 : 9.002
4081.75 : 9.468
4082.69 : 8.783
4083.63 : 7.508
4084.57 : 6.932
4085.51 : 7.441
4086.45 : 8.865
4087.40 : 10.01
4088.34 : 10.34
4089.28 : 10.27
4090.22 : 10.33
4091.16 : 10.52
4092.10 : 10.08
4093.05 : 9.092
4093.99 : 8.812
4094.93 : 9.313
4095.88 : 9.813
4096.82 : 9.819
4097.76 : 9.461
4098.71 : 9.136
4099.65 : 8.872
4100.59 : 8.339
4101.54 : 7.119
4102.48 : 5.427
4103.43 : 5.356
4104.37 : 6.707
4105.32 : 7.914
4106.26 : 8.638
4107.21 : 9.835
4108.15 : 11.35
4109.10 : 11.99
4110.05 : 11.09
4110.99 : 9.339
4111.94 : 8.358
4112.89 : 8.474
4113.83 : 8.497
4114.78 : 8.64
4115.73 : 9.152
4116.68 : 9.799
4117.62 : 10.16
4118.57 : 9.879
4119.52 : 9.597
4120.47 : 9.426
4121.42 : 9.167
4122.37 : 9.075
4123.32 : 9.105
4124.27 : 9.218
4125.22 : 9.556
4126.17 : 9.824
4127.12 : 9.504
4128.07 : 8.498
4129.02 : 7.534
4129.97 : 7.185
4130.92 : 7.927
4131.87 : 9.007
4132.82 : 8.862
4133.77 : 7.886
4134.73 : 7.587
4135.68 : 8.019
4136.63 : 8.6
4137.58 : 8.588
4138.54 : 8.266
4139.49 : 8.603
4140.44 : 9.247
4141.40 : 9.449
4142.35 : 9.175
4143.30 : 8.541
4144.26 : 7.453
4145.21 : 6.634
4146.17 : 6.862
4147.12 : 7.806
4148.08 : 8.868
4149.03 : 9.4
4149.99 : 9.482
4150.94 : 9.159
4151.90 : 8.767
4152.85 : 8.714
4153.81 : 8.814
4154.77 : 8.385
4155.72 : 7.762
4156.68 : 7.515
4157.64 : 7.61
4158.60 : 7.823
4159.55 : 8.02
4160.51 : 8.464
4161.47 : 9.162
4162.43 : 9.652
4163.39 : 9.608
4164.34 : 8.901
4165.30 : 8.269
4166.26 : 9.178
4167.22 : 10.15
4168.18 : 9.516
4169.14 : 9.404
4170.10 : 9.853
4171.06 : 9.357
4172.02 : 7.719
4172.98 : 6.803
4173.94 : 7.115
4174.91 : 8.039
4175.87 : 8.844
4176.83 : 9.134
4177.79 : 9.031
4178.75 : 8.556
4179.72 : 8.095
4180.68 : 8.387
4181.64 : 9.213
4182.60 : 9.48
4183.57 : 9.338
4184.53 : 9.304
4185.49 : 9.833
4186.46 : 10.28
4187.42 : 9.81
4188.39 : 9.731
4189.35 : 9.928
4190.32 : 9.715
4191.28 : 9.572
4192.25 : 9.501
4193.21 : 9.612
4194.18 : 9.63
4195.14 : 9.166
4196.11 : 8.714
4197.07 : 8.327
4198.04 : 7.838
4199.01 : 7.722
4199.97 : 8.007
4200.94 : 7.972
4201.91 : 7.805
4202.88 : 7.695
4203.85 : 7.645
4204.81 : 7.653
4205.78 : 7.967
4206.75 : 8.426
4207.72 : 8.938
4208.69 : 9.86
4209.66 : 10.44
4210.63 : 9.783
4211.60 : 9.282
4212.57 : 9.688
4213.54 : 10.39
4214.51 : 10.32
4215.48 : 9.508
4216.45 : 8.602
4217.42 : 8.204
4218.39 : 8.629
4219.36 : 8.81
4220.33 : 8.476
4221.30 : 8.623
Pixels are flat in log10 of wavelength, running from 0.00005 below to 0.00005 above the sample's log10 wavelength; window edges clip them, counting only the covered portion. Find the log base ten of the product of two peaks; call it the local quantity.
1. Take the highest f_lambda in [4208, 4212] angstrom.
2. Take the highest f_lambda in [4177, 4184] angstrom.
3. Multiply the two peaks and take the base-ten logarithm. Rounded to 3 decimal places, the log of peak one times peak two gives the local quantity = 1.996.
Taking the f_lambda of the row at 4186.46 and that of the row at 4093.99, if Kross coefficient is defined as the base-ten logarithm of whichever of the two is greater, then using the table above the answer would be 1.01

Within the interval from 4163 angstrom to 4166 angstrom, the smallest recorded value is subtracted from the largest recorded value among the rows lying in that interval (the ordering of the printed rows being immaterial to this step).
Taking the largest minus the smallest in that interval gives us 1.3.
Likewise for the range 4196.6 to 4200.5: 0.6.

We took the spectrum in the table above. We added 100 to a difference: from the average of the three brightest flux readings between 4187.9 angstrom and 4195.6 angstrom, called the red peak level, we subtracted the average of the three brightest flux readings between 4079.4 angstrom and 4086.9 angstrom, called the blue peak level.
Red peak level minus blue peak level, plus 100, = 100.7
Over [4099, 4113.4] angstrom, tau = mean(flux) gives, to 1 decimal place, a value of 8.6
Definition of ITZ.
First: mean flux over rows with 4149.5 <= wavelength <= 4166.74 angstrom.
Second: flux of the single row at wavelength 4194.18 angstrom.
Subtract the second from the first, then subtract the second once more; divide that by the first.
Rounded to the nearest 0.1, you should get -1.2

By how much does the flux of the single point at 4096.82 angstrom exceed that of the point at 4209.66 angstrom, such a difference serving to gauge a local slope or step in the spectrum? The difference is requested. -0.6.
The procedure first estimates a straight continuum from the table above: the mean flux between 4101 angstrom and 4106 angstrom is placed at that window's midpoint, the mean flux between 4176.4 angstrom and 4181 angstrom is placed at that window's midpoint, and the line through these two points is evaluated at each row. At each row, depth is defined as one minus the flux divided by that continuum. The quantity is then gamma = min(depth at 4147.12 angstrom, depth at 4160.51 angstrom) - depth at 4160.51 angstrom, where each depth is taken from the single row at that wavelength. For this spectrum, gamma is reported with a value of 0.00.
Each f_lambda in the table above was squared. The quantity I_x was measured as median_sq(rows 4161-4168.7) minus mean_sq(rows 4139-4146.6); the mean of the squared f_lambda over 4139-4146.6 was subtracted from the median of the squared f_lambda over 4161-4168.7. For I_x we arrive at 18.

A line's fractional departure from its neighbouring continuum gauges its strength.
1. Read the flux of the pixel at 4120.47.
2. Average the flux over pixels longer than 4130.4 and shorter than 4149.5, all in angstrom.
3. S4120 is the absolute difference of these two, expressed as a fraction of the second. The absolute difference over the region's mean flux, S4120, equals 0.13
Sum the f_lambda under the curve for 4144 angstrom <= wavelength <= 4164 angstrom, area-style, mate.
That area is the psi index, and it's 168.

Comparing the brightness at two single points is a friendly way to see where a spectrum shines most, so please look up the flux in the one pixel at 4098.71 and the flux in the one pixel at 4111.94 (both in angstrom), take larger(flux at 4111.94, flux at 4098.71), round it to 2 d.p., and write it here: 9.14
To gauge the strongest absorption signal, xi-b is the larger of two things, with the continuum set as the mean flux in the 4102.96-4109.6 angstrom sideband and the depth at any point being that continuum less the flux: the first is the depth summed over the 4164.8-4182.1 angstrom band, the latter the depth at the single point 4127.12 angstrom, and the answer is 2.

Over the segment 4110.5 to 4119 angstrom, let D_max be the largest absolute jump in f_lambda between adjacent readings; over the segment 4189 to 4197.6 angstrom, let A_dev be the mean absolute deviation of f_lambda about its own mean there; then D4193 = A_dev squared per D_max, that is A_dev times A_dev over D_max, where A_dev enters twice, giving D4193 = 0.17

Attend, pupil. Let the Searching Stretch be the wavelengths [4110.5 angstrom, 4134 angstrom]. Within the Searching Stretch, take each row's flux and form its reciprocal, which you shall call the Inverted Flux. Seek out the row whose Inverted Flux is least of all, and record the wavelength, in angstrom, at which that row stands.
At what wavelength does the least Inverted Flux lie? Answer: 4117.62 angstrom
